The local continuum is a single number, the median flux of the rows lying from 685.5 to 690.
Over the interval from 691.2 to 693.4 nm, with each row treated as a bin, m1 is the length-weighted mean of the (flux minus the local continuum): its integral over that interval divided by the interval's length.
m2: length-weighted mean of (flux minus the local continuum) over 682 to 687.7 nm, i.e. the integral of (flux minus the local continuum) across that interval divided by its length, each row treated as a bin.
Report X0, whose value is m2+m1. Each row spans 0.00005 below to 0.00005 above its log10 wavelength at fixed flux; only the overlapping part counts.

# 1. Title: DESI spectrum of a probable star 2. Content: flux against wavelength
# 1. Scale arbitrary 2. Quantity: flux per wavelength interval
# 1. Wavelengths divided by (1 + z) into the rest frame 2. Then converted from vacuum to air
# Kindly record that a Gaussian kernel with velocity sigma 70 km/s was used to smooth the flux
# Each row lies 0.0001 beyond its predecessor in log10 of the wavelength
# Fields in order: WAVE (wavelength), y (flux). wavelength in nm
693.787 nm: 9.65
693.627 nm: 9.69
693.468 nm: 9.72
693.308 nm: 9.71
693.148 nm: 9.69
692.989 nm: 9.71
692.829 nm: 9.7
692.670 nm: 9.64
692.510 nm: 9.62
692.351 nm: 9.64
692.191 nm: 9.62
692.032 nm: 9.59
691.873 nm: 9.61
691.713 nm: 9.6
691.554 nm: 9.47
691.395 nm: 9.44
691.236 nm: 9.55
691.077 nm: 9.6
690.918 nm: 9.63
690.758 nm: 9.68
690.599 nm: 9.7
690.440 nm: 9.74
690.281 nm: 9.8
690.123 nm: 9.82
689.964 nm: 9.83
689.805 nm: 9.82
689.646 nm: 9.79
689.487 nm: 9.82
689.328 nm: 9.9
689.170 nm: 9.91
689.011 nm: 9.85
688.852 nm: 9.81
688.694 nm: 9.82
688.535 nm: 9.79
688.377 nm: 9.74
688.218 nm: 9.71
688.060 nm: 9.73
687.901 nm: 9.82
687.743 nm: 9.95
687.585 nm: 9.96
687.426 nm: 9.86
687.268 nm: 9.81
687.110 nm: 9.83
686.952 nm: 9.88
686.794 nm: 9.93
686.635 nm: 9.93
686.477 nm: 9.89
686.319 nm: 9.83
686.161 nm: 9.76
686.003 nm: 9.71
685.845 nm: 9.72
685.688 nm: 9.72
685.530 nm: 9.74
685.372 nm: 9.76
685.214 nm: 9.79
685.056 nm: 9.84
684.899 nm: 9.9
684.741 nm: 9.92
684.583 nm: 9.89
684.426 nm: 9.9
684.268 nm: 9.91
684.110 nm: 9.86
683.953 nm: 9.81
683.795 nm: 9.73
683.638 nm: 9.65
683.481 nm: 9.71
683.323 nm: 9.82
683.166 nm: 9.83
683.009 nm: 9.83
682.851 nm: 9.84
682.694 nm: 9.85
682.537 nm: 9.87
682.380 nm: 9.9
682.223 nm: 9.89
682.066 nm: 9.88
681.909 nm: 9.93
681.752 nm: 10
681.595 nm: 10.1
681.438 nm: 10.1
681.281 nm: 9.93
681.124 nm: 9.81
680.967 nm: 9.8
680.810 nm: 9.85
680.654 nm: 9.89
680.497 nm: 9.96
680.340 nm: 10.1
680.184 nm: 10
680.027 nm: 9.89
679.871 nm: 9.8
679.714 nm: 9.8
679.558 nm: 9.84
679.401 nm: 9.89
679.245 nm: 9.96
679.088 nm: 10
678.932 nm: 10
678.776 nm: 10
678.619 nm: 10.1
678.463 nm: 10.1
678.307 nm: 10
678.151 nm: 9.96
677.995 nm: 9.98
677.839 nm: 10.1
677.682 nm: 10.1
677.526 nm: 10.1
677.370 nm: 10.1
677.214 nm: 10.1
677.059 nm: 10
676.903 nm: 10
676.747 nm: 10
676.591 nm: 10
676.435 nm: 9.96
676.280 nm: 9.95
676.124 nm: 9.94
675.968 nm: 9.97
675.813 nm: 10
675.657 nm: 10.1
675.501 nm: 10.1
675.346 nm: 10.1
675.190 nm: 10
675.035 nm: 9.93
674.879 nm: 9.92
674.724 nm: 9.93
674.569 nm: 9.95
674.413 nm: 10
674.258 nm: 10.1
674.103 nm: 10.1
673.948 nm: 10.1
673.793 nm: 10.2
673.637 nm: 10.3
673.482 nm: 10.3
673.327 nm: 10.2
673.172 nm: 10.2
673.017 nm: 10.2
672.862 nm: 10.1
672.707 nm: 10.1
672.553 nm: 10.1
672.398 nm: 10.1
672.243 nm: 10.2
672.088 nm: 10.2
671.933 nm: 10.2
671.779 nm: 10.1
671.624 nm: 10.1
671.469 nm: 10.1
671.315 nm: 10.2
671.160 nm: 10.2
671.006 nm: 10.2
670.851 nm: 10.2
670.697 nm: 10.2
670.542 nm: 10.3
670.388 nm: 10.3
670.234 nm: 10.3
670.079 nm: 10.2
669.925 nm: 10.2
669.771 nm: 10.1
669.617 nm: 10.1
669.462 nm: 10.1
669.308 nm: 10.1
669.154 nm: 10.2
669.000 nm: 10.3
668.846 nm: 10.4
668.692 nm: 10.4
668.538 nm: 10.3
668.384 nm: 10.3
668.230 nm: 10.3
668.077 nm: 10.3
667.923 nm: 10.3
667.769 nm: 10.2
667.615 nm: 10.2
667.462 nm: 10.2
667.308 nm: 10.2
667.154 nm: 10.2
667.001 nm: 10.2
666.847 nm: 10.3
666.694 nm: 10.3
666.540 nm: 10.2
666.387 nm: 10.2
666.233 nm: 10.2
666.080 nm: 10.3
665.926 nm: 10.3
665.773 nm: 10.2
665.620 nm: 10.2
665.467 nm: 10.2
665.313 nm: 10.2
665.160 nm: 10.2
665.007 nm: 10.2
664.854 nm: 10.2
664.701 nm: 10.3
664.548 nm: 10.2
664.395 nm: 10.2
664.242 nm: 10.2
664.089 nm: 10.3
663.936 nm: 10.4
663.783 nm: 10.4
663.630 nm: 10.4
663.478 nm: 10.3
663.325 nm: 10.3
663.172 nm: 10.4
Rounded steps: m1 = -0.20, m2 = 0.013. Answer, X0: -0.192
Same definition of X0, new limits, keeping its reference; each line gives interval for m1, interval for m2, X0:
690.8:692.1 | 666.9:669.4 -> 0.180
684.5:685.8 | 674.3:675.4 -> 0.155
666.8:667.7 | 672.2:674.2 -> 0.742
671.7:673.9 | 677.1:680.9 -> 0.521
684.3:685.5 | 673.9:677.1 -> 0.221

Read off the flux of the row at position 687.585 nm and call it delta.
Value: 9.96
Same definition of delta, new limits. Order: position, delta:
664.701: 10.3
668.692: 10.4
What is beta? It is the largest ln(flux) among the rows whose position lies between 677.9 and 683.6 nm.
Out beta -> 2.31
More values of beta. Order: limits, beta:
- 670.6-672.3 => 2.32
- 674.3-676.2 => 2.31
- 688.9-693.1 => 2.29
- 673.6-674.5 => 2.33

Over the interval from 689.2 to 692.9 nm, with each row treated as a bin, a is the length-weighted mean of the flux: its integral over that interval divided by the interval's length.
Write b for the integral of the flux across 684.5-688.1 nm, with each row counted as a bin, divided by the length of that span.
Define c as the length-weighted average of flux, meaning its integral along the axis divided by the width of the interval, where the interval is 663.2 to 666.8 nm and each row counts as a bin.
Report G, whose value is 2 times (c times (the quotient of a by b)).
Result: 20.20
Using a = 9.7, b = 9.84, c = 10.3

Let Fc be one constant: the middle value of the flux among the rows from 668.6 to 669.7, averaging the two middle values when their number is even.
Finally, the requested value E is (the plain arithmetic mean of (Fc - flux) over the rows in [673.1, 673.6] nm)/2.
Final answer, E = -0.017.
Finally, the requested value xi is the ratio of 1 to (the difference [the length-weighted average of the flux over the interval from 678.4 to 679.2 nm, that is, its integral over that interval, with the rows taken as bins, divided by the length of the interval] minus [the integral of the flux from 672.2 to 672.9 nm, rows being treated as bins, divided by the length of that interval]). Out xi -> -11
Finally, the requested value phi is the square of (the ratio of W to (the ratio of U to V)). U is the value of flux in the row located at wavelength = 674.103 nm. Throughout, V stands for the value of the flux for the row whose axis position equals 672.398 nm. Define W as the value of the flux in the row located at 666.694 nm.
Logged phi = 106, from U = 10.1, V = 10.1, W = 10.3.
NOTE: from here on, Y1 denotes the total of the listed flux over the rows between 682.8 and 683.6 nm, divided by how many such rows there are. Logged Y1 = 9.8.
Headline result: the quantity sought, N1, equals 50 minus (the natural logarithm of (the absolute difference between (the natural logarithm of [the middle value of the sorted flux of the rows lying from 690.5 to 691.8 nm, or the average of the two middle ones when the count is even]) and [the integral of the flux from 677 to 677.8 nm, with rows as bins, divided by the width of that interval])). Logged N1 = 47.94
